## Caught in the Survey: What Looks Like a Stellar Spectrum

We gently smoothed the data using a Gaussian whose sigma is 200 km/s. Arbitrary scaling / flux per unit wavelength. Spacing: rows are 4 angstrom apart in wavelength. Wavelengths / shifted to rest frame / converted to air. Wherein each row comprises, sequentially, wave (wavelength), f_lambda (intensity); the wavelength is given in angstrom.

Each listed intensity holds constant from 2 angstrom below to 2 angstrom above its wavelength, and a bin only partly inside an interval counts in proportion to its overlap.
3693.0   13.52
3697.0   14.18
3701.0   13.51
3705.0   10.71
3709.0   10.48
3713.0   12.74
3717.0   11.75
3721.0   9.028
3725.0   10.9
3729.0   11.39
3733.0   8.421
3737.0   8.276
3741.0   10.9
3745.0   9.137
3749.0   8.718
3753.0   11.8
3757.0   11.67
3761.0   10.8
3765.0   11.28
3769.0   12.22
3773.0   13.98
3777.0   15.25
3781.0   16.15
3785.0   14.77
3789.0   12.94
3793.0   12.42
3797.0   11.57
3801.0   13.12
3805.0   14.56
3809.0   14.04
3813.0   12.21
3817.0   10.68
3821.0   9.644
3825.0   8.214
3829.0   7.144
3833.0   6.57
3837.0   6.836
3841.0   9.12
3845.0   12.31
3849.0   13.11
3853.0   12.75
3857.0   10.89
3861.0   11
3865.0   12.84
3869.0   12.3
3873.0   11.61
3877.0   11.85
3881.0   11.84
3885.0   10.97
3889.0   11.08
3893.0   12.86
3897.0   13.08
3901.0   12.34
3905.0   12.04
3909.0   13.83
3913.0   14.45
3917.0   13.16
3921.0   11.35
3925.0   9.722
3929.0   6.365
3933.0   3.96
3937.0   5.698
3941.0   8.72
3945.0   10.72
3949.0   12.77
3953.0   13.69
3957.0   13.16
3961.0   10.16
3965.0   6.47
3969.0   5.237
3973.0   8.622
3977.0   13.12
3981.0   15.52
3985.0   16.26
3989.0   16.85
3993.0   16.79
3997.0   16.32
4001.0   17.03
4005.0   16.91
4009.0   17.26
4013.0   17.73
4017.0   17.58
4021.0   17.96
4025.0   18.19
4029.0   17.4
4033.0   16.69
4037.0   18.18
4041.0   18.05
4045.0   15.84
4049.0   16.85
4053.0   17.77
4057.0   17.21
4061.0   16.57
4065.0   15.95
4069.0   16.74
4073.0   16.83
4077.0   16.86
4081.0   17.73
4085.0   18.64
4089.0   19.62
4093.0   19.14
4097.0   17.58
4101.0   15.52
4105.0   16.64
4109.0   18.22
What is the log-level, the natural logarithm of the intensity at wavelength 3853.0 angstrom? 2.5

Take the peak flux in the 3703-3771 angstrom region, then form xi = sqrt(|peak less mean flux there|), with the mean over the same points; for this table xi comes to 1.46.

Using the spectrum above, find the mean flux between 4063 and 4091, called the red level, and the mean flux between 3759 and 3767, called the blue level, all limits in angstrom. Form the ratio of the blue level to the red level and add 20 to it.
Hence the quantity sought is 20.6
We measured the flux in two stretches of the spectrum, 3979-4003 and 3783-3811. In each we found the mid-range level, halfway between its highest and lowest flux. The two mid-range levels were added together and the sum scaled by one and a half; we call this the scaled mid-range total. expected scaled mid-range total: 44.2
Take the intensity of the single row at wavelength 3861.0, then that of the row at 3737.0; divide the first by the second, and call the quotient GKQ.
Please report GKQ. 1.3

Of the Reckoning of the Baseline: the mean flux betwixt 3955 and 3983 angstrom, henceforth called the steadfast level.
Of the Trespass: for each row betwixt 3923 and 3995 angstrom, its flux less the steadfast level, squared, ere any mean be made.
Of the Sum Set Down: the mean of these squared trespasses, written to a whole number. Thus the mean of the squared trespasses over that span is 17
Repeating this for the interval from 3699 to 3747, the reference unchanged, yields 3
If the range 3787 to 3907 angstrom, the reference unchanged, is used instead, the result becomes 5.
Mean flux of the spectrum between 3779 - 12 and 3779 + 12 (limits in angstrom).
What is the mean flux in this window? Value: 14.2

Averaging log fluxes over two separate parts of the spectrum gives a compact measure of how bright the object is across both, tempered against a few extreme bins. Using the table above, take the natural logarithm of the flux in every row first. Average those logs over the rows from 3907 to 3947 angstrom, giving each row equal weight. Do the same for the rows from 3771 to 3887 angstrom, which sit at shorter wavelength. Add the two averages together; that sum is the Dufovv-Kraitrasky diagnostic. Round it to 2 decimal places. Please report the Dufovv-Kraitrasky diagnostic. 4.65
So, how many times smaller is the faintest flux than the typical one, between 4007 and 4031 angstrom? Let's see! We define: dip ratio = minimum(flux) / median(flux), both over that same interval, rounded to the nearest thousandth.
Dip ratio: 0.978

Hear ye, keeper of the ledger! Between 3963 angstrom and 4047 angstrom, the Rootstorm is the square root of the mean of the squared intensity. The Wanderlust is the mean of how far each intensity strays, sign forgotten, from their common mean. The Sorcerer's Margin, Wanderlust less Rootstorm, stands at -13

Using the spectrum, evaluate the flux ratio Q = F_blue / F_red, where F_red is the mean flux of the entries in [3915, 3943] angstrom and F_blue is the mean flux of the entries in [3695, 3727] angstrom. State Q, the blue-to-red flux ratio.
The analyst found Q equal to 1.38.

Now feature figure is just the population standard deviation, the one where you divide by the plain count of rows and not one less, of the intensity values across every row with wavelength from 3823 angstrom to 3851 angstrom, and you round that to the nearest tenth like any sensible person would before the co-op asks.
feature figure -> 2.5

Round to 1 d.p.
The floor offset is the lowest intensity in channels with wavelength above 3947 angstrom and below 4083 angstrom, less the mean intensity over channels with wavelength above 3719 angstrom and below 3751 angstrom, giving -4.4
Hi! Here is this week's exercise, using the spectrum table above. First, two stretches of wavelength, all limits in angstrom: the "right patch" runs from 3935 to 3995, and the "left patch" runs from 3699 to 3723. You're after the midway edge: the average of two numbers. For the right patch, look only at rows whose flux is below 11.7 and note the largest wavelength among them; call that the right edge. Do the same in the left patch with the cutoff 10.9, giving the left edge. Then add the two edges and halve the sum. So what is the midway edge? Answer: 3847 angstrom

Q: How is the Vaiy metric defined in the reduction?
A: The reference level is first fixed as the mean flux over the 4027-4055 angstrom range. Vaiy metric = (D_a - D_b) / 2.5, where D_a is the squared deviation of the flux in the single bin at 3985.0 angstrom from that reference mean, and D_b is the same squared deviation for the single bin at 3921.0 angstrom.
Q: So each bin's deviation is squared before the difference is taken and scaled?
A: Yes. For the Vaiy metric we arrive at -14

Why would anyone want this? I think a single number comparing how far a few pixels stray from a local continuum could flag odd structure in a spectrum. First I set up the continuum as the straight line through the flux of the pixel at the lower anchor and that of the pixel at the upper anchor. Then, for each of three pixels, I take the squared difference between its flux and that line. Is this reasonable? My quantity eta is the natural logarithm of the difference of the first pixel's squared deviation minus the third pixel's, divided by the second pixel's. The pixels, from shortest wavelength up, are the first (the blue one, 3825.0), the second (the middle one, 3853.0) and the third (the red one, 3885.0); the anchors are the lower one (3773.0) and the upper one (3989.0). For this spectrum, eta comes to 1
